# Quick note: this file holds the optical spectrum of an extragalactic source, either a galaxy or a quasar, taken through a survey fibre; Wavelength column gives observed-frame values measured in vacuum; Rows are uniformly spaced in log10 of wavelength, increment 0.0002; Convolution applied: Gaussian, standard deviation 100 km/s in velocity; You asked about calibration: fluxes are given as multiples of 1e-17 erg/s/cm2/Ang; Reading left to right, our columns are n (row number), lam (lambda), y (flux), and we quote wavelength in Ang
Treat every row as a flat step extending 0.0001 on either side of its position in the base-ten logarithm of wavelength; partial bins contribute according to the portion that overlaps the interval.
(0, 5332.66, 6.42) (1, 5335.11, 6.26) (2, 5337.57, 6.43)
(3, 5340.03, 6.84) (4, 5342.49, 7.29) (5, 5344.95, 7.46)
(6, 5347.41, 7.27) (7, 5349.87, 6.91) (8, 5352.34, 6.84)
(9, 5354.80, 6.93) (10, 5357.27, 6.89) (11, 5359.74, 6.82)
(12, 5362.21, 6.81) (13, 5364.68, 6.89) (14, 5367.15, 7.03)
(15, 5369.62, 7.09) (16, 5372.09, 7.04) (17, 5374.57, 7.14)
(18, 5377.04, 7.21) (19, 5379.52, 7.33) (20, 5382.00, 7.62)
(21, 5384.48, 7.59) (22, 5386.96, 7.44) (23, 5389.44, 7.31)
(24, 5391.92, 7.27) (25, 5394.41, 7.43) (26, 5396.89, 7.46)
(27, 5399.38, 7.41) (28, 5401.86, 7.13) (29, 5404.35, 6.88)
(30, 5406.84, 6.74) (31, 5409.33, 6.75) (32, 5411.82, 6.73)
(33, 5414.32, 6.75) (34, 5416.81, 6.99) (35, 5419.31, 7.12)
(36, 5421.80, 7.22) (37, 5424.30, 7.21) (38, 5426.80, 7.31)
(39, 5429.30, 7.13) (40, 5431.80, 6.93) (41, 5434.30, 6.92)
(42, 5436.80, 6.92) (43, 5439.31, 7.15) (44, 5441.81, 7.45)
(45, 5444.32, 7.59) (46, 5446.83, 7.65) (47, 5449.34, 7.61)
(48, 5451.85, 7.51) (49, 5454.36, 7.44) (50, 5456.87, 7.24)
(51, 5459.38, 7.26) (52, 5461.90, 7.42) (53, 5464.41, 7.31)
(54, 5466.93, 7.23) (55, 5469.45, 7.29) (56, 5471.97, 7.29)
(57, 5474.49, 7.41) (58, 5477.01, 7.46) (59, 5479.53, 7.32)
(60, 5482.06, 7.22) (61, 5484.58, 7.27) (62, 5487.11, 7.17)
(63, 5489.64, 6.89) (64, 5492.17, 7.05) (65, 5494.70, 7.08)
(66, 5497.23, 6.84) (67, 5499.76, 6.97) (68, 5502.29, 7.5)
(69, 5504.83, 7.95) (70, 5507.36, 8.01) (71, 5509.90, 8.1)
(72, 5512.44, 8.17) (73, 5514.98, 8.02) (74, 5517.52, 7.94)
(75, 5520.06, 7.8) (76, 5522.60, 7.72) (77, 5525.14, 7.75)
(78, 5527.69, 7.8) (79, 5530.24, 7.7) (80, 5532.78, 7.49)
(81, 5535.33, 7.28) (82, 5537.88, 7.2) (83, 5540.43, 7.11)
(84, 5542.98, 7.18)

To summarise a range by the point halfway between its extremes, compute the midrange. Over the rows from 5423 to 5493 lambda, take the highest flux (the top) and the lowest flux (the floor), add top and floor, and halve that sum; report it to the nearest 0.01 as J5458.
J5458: 7.27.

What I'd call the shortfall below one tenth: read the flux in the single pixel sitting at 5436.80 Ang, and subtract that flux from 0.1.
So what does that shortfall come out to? -6.82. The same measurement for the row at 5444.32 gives -7.49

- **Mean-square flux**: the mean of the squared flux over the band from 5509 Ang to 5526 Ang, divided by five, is 12.6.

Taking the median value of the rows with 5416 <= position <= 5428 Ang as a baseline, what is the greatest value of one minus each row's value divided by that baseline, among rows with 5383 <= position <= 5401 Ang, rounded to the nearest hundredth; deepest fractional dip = -0.01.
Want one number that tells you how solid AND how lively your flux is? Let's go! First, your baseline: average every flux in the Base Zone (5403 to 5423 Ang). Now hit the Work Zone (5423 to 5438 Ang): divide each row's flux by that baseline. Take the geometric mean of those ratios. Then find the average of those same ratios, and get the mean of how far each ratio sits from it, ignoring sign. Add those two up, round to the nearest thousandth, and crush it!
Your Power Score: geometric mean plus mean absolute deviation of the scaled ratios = 1.046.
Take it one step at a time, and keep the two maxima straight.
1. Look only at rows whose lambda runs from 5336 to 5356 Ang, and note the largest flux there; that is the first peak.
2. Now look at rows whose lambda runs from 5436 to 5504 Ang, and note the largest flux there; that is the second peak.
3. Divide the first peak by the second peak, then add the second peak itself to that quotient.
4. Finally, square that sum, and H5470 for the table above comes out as 74.4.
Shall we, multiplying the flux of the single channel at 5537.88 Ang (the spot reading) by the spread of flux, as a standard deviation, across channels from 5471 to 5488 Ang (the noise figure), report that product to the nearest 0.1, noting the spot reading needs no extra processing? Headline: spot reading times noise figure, 0.7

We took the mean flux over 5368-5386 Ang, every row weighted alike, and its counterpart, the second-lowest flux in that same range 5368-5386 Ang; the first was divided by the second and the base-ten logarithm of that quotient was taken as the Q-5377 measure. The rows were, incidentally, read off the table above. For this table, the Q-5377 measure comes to 0.012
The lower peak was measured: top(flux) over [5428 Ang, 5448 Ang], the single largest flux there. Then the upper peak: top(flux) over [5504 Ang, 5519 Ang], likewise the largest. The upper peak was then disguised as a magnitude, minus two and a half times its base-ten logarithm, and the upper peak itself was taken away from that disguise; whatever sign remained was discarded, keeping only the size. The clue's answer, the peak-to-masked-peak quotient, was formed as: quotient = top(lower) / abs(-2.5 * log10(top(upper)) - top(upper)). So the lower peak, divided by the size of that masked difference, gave 0.732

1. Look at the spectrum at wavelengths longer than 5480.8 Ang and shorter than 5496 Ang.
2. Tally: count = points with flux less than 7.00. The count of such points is 1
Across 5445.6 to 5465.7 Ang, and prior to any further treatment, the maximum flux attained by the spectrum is 7.65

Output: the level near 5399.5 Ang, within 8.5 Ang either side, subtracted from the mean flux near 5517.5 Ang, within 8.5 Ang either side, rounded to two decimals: 0.74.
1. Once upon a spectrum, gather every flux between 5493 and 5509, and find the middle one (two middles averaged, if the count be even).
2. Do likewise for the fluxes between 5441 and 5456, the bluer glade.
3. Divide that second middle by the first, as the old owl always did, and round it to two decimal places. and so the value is 1.04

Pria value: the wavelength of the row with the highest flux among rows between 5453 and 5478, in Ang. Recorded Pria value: 5477.01 Ang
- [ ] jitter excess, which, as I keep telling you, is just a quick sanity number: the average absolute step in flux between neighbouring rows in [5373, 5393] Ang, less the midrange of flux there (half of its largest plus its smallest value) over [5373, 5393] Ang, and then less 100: -107.3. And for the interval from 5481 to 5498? -106.9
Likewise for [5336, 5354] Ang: -106.7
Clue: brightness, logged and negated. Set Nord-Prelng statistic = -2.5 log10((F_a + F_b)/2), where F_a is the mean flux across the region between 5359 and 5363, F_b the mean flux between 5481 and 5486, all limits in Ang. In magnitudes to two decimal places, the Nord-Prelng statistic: -2.12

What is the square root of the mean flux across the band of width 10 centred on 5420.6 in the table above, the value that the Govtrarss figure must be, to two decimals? 2.67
